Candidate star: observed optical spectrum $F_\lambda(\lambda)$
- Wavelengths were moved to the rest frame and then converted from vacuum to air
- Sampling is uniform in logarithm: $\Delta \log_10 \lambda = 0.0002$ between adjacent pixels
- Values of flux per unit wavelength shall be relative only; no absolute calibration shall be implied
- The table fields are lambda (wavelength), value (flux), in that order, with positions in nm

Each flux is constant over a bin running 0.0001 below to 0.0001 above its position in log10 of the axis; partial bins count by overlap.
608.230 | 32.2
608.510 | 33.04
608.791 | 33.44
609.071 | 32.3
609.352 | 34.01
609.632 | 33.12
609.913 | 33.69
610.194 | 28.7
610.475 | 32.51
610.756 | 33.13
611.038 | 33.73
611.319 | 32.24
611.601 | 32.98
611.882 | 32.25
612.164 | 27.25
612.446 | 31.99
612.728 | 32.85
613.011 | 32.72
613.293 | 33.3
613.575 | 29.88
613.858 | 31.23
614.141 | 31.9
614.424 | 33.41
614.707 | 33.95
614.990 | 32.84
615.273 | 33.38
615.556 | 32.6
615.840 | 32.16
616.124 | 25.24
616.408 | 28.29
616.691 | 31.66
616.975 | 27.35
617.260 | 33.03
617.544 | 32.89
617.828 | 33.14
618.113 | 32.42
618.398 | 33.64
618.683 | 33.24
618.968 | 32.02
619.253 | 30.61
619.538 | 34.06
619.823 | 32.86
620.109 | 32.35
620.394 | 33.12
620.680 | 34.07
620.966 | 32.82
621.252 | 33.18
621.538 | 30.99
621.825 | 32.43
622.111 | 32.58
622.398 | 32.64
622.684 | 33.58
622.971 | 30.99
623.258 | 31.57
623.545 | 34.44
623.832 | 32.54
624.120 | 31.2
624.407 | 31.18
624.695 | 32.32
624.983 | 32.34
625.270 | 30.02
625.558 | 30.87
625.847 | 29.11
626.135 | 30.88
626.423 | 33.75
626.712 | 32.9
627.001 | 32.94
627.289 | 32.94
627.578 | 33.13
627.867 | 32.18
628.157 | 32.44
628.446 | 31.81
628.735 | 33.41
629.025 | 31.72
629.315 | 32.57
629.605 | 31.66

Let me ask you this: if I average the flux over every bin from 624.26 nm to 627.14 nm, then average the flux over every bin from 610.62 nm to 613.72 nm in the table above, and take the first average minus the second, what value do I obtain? -0.40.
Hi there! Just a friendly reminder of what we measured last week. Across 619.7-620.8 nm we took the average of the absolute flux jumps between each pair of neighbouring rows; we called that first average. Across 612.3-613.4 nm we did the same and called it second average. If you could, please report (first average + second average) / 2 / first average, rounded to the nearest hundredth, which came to 0.85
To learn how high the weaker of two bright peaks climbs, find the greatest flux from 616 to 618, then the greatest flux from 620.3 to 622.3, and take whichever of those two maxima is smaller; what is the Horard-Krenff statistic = 33.1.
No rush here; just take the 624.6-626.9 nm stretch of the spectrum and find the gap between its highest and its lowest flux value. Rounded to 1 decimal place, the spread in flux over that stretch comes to 4.6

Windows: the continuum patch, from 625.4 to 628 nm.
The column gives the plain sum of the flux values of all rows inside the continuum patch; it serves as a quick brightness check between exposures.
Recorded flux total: 288.7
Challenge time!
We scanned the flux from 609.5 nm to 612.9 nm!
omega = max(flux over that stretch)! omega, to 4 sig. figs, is 33.73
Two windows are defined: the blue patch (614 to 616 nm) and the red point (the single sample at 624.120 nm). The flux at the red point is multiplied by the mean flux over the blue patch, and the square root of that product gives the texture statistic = 32.0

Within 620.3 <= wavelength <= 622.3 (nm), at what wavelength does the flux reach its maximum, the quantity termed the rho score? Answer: 620.680 nm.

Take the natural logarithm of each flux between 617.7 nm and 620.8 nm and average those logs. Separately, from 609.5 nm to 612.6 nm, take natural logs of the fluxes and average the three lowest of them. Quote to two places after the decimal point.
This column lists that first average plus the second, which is 6.87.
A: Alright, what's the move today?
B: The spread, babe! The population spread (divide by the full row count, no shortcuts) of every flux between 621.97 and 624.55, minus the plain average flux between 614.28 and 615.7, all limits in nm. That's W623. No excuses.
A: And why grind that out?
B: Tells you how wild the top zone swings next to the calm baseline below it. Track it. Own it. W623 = -32.1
